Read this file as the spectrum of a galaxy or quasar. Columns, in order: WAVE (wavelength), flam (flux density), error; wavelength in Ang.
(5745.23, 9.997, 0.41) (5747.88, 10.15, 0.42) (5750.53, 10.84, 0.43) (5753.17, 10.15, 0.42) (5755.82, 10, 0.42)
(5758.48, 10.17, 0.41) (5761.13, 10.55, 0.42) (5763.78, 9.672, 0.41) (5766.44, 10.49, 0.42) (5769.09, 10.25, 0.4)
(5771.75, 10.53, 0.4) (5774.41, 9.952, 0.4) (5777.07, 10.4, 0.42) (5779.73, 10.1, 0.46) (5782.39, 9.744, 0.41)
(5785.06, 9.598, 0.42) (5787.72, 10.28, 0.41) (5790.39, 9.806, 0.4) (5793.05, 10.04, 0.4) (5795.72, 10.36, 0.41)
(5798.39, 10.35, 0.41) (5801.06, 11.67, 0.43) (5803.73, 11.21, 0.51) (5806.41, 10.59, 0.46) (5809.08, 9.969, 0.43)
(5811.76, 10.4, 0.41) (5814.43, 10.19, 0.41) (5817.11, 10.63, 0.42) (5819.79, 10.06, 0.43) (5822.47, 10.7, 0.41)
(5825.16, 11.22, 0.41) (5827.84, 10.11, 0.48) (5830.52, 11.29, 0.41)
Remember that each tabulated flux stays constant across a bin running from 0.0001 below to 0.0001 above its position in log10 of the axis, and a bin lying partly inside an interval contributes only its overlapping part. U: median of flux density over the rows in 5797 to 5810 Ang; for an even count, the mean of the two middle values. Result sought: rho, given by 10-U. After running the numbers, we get -0.59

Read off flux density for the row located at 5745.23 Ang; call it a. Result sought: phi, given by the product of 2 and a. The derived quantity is 20.0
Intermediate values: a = 9.997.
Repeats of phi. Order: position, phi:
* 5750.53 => 21.7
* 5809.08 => 19.9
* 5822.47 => 21.4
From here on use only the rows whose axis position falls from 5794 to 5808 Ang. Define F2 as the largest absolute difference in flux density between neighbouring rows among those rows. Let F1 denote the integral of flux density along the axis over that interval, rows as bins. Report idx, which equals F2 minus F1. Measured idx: -150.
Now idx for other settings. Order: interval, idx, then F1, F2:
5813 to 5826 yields -136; 137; 0.64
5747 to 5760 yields -133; 134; 0.69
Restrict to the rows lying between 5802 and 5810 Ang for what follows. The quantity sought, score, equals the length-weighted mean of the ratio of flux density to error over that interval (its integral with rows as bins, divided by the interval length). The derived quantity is 22.9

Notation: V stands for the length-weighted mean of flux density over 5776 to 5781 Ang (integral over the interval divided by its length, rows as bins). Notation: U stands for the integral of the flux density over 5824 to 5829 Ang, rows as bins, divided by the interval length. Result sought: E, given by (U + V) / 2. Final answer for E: 10.5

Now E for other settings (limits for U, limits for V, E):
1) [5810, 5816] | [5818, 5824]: 10.3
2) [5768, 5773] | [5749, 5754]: 10.5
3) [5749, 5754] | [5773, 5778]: 10.3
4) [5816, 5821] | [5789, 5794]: 10.1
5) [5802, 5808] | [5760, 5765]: 10.5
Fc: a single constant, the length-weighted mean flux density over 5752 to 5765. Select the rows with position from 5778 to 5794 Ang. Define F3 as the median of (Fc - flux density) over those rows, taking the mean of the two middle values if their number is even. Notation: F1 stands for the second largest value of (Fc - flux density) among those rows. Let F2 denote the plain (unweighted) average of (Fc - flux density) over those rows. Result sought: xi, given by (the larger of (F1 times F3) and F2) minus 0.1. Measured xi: 0.08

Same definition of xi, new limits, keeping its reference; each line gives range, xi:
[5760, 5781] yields -0.13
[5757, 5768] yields -0.09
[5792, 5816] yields -0.12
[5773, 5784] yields -0.04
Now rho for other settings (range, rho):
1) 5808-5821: -0.19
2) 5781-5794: 0.19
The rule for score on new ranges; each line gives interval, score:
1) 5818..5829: 24.6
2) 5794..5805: 24.9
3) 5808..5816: 24.5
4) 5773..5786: 23.7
